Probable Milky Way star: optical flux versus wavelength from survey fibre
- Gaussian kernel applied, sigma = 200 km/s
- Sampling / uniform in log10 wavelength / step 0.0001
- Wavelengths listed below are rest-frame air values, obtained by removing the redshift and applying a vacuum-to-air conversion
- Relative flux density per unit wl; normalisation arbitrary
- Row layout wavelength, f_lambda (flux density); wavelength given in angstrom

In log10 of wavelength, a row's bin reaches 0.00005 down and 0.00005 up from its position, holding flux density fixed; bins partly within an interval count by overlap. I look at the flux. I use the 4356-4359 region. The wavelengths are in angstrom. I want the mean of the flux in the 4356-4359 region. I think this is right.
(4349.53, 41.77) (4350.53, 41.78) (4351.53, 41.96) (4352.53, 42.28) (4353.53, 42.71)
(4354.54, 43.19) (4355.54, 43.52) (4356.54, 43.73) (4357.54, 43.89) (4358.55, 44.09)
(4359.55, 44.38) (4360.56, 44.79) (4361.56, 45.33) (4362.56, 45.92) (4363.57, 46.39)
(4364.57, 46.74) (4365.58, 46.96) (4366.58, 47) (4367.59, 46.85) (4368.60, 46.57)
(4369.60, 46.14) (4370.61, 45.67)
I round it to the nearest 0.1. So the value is 43.9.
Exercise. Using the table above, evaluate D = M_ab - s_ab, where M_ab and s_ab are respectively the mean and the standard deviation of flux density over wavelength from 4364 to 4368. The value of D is 46.8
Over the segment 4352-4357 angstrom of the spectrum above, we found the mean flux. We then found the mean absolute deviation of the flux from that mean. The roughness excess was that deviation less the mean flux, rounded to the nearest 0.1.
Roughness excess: -42.6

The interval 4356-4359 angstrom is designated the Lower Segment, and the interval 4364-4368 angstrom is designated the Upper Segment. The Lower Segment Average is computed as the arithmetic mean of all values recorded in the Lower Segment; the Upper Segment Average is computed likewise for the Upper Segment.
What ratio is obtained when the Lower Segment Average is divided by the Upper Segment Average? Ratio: 0.936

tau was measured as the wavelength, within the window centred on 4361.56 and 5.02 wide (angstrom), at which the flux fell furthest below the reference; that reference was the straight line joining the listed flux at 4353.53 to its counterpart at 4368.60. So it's 4359.55 angstrom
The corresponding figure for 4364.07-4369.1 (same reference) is 4368.60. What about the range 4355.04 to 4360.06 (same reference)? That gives 4358.55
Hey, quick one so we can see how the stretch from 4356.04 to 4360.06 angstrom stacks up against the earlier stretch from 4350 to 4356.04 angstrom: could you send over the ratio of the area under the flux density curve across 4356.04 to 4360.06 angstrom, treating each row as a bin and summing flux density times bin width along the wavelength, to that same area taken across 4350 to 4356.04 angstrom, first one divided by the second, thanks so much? 0.7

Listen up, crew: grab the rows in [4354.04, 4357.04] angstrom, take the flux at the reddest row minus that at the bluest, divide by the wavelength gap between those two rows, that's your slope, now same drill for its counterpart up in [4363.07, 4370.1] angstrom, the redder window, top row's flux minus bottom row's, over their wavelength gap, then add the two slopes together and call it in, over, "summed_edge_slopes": 0.23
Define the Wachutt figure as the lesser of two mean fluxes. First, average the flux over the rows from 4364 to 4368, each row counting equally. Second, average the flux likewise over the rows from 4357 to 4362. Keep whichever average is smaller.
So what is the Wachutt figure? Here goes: 44.5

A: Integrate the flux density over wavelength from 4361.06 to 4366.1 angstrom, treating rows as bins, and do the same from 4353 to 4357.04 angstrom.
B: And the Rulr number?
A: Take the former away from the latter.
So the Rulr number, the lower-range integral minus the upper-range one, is -59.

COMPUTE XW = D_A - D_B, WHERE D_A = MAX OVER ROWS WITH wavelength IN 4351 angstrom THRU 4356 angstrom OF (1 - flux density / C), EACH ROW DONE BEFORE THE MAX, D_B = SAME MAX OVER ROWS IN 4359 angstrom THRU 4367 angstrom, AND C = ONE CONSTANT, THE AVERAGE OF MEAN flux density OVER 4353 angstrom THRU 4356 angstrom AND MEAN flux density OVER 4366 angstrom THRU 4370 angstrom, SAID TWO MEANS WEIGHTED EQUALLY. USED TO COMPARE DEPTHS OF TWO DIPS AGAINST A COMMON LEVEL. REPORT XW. 0.054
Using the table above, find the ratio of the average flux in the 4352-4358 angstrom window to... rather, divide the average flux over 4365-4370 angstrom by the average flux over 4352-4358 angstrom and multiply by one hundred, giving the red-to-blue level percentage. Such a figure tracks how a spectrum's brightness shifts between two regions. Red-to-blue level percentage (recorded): 108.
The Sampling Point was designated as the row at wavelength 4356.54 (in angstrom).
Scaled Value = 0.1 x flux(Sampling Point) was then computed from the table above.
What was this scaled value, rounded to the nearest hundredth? 4.37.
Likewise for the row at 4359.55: 4.44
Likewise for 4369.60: 4.61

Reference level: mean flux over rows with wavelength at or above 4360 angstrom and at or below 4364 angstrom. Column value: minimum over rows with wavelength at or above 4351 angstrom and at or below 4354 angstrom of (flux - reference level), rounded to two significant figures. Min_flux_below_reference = -3.6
